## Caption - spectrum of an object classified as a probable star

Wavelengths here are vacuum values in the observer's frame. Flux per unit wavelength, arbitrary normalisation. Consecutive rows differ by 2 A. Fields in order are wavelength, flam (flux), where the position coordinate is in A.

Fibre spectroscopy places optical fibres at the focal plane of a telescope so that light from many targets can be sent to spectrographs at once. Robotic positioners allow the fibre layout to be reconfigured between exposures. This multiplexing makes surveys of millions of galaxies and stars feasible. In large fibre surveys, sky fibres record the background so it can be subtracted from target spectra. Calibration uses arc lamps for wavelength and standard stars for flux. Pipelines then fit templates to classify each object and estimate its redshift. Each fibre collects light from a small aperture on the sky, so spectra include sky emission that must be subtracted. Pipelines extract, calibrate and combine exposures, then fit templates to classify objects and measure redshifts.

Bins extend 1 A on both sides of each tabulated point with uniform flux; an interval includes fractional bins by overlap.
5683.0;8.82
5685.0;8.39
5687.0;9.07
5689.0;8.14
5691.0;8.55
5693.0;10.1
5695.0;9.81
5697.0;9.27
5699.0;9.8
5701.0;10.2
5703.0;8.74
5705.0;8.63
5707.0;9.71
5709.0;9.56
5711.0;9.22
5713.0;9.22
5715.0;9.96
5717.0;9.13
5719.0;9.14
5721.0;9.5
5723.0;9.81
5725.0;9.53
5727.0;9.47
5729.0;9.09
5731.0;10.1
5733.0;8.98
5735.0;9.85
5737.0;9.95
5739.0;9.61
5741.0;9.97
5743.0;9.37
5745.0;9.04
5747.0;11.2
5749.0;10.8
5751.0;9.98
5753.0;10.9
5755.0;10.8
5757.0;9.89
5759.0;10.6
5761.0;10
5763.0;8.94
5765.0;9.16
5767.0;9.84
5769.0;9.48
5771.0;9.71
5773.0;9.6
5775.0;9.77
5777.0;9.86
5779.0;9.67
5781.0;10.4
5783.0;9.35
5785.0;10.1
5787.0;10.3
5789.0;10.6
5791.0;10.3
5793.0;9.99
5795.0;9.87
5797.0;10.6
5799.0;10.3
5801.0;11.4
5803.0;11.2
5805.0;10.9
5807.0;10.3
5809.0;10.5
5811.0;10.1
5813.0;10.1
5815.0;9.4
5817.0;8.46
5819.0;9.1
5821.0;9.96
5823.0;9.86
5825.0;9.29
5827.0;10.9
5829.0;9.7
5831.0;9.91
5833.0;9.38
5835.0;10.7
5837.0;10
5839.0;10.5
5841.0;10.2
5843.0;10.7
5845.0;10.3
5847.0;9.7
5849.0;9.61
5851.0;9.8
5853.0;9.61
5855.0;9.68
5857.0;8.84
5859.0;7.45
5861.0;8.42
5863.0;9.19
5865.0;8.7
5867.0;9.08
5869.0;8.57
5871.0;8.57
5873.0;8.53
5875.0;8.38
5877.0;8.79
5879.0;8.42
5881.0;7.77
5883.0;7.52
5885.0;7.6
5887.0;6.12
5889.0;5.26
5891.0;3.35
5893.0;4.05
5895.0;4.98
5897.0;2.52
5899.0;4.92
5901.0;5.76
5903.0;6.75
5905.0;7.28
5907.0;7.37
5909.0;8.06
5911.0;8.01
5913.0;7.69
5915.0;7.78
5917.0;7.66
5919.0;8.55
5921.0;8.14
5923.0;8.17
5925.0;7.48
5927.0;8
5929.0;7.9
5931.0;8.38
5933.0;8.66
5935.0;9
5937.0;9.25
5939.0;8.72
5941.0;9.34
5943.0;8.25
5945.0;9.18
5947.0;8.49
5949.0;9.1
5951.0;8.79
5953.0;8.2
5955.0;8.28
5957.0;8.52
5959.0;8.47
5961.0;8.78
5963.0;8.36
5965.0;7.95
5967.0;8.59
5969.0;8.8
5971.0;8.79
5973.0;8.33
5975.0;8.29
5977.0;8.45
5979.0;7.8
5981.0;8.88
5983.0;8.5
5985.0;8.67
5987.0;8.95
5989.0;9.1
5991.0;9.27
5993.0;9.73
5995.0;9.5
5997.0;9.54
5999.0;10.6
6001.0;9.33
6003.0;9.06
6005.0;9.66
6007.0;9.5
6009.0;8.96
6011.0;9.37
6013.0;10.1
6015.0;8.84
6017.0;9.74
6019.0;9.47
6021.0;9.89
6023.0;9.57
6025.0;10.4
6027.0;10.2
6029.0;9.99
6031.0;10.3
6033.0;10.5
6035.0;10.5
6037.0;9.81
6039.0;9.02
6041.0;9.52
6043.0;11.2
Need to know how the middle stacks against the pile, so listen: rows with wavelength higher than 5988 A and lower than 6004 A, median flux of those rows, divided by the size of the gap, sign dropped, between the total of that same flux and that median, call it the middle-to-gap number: 0.141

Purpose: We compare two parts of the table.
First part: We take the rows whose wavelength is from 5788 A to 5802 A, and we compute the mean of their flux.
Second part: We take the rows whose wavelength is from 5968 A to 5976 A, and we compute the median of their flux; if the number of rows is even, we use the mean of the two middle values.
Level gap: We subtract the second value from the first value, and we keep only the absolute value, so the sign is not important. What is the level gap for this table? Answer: 1.9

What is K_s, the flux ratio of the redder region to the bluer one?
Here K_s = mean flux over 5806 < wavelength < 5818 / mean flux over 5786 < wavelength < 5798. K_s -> 0.95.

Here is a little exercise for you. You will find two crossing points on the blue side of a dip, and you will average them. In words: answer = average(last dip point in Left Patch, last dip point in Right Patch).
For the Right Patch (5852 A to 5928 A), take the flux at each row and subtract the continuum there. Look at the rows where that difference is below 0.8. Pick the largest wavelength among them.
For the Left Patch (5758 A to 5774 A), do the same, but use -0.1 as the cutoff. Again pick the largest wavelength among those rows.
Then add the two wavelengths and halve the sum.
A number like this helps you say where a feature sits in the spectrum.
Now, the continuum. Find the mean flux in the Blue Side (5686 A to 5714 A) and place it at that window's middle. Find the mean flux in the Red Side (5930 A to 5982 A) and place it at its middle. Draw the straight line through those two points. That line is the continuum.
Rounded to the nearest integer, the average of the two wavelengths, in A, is 5845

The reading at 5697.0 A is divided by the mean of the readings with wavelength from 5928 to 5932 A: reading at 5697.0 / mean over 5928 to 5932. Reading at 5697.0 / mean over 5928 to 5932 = 1.14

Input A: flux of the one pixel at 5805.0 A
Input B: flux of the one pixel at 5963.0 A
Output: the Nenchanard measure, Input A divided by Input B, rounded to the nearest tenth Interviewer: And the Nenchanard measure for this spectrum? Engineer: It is 1.3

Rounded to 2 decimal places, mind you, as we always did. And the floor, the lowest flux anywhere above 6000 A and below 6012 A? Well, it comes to 8.96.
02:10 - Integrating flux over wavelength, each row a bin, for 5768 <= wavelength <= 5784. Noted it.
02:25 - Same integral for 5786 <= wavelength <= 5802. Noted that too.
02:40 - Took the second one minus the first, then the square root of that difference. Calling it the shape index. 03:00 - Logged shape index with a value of 3.3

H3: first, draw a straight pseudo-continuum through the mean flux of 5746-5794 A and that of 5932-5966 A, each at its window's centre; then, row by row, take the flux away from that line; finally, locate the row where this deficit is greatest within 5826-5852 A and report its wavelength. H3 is 5833.0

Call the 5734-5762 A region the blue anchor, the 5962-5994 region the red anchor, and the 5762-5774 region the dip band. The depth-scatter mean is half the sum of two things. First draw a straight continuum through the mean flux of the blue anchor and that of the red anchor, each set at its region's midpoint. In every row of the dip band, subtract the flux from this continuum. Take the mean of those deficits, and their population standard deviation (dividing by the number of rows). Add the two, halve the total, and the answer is 0.4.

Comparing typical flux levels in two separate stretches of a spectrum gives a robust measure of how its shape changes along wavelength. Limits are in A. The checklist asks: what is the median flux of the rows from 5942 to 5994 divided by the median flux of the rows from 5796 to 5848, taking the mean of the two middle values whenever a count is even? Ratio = 0.84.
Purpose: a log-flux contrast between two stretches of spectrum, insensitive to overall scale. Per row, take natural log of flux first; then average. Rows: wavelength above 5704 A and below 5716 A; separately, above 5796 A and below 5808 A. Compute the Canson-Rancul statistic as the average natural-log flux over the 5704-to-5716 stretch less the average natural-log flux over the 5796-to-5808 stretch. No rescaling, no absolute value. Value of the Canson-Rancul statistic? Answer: -0.14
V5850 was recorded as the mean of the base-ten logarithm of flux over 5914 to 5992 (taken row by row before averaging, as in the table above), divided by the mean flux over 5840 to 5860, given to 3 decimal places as 0.097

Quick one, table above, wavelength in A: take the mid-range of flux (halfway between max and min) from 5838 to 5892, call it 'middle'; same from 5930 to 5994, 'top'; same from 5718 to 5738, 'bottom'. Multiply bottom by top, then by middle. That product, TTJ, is 587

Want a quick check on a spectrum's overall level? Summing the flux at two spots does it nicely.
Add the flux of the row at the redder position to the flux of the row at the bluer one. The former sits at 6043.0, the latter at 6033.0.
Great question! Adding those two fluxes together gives 21.7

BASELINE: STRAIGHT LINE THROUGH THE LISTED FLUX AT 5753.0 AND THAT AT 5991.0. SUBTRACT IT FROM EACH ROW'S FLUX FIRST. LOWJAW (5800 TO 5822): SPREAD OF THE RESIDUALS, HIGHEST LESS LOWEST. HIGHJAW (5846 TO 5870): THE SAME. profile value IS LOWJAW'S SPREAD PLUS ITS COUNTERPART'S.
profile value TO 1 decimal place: 5.1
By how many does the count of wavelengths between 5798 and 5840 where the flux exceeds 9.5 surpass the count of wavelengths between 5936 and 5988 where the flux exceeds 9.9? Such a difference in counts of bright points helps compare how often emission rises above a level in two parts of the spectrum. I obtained 16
